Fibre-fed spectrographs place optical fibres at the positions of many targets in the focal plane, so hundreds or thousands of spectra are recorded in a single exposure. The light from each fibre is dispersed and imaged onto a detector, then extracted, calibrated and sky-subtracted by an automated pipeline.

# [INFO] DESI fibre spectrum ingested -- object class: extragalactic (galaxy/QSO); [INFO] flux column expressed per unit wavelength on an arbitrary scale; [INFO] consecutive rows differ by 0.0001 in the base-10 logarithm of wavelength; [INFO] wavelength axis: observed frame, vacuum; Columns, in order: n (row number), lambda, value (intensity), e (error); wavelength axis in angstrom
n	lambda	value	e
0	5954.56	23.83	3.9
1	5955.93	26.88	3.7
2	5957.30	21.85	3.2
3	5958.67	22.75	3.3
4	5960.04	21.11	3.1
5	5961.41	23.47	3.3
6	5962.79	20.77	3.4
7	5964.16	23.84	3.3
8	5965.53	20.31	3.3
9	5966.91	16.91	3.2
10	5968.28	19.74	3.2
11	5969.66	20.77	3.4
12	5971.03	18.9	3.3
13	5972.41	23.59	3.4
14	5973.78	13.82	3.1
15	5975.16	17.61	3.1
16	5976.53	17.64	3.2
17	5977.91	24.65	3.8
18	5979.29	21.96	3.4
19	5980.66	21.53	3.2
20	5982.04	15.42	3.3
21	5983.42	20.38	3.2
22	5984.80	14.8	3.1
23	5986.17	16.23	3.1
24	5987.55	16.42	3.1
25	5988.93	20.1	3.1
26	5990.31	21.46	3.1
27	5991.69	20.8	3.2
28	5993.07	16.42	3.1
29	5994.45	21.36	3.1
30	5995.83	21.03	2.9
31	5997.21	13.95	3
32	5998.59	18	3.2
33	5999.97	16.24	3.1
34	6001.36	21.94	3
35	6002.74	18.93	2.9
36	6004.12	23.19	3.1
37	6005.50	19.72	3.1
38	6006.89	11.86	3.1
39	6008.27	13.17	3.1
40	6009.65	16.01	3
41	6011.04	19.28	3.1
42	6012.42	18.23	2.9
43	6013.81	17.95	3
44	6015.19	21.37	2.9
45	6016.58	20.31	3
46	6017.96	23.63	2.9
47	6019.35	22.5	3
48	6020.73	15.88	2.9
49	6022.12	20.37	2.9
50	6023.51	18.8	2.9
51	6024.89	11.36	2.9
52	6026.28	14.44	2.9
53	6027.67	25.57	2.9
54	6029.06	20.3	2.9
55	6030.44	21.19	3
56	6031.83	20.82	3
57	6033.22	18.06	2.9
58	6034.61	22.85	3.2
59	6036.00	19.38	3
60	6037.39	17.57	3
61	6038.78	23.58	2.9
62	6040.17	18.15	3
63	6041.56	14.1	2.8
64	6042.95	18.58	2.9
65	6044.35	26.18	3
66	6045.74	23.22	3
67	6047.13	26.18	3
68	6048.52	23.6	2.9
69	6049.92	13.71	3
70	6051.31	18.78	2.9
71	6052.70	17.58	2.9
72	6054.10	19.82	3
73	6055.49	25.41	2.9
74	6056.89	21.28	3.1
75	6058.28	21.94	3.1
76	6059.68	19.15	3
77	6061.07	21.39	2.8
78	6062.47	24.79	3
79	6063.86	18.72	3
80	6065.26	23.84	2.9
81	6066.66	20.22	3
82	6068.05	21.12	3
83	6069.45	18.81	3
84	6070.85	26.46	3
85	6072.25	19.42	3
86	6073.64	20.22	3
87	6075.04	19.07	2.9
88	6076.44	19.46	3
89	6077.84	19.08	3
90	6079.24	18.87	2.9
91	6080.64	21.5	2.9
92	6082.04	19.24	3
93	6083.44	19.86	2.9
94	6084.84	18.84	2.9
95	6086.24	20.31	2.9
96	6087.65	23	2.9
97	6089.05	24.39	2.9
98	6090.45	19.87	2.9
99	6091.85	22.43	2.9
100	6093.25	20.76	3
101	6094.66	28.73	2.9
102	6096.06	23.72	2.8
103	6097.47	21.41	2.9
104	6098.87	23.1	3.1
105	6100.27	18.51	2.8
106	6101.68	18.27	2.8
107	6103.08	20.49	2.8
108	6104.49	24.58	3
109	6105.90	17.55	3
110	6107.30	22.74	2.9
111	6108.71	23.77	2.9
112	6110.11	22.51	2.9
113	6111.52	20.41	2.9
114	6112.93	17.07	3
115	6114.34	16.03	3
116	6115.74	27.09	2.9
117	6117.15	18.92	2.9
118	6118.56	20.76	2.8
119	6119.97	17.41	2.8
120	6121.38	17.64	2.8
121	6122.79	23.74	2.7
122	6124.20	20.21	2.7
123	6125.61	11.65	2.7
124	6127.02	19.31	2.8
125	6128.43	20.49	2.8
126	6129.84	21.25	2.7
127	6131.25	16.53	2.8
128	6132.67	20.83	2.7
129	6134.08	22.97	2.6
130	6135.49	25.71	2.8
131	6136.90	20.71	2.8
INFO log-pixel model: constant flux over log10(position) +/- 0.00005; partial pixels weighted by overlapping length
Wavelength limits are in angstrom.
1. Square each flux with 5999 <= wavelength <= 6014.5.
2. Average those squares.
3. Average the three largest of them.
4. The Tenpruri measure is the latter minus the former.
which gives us 140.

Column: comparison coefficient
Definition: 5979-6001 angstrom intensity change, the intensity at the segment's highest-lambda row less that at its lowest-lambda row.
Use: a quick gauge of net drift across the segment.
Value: -6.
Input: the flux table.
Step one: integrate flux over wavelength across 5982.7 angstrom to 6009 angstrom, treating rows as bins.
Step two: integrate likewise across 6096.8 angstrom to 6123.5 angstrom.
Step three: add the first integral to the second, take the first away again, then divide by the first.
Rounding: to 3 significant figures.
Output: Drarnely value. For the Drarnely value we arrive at 1.15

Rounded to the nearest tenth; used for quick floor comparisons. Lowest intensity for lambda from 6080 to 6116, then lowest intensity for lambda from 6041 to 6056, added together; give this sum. 29.7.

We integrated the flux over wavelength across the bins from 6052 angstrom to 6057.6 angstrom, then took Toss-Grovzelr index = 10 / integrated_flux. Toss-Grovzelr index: 0.085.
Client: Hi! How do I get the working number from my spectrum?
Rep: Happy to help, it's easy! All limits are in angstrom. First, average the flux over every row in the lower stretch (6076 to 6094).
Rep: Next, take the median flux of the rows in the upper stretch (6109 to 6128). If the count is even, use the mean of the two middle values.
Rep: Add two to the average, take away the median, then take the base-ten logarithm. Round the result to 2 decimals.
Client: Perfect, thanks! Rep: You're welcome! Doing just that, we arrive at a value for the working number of 0.52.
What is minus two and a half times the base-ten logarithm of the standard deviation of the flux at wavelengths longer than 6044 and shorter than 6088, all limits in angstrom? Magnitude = -1.1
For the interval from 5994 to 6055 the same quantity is -1.4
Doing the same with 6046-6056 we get -1.6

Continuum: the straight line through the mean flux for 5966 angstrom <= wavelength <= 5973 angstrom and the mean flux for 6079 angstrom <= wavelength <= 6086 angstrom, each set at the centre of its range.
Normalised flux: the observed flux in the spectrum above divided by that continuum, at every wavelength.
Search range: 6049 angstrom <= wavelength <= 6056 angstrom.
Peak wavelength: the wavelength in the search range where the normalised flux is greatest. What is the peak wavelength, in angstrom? 6055.49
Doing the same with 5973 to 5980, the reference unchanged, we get 5977.91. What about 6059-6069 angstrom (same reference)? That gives 6062.47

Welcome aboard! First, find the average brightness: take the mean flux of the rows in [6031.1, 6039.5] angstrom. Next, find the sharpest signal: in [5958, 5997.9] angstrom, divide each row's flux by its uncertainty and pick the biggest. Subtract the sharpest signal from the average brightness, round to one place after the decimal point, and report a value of 13.1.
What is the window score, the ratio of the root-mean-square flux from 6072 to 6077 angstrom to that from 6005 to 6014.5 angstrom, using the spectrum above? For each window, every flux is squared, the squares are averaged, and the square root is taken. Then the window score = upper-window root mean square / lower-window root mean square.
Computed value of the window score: 1.16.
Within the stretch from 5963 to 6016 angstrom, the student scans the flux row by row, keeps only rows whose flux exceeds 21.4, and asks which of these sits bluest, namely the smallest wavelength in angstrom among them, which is 5964.16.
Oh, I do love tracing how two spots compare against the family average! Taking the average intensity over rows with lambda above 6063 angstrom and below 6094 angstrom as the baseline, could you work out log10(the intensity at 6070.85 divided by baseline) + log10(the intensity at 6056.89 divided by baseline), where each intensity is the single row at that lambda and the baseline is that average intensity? 0.12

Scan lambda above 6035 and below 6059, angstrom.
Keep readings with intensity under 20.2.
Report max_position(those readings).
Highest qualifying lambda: 6054.10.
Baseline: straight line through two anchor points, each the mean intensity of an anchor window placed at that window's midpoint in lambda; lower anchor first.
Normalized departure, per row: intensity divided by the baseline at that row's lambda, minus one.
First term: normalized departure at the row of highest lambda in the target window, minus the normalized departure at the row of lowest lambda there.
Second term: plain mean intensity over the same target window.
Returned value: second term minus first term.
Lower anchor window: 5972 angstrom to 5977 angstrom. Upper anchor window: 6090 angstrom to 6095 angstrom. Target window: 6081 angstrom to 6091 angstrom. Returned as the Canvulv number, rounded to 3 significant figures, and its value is 20.8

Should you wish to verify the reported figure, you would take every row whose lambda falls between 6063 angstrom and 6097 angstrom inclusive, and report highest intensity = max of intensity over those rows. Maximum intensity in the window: 28.73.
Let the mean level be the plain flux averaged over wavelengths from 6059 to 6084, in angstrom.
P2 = 20.6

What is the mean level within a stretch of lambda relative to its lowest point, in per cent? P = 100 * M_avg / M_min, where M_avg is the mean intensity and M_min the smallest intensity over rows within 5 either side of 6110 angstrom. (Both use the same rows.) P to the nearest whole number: 125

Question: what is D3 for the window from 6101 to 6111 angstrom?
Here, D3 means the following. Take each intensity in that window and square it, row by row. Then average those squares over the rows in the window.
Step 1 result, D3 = 465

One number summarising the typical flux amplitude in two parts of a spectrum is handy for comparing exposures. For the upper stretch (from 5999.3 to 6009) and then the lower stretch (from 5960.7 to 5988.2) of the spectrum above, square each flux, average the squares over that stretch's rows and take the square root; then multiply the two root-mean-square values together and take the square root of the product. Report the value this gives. 19.0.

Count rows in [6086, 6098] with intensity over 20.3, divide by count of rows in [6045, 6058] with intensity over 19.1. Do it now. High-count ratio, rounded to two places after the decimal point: 1.33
